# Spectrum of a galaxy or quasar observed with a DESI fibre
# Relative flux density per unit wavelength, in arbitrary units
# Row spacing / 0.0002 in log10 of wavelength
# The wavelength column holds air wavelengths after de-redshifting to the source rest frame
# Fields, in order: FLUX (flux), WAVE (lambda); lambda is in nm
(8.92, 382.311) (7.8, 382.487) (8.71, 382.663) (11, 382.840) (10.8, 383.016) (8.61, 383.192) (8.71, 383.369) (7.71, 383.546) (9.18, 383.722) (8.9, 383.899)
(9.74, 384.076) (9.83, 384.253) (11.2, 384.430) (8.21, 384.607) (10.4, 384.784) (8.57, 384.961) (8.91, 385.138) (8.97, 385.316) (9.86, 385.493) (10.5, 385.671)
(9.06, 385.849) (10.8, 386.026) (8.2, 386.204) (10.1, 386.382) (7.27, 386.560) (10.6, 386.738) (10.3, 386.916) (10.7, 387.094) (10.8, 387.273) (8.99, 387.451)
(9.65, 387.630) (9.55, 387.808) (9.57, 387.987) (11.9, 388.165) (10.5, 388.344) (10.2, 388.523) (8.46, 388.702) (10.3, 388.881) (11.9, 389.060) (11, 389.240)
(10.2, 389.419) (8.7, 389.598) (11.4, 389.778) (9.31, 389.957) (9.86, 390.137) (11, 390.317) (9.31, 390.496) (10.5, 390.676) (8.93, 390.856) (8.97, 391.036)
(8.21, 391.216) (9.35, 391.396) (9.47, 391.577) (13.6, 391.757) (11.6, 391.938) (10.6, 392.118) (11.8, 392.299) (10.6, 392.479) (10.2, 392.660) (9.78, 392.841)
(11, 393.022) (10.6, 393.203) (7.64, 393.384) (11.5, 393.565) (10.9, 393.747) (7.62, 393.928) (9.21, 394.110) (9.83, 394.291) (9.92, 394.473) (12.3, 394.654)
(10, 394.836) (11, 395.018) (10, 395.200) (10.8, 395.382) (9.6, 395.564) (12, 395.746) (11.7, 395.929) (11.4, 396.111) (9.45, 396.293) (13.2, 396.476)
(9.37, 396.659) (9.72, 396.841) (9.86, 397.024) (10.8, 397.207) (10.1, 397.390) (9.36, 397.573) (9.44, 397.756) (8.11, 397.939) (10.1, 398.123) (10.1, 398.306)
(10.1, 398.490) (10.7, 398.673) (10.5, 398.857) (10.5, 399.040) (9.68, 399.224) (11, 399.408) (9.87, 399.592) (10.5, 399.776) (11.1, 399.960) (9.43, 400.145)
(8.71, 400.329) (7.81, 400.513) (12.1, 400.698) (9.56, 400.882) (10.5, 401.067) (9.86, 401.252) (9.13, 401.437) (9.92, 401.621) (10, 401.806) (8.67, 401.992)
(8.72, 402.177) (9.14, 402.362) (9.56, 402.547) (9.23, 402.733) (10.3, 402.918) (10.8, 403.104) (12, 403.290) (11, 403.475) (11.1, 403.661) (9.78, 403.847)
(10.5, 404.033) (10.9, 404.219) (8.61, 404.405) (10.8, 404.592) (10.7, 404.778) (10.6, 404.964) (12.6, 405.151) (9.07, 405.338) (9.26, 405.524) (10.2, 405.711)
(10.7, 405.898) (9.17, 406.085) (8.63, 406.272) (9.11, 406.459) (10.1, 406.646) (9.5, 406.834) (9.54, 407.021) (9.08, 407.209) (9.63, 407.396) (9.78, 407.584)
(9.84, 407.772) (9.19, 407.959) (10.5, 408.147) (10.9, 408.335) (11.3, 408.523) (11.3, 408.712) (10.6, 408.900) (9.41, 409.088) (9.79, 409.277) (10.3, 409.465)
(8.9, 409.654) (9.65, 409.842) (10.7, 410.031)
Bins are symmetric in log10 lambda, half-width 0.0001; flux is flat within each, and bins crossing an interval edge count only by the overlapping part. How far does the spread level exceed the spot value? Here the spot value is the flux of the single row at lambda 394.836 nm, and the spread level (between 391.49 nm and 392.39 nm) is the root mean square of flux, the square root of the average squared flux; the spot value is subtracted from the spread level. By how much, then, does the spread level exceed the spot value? 1.5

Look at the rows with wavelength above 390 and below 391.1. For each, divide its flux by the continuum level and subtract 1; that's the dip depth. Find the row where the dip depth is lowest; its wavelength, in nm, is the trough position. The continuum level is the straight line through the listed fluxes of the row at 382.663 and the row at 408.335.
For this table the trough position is 390.856 nm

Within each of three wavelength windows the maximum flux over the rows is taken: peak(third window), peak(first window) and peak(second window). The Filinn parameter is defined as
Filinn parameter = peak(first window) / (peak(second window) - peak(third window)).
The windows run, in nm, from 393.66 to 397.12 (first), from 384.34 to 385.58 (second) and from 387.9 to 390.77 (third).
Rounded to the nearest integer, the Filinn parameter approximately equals -19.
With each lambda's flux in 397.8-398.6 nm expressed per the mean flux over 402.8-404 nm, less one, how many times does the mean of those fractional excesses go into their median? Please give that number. 0.59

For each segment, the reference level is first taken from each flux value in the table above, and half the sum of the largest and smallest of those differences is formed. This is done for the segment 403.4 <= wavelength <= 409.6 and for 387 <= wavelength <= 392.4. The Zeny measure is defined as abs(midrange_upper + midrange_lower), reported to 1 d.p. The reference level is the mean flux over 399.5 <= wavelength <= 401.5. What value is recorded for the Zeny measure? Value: 1.8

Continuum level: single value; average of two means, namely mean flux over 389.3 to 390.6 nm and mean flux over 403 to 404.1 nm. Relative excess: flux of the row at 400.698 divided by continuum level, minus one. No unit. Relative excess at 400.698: 0.16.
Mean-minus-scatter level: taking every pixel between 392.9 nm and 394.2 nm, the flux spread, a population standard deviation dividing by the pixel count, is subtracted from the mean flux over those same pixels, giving 8.27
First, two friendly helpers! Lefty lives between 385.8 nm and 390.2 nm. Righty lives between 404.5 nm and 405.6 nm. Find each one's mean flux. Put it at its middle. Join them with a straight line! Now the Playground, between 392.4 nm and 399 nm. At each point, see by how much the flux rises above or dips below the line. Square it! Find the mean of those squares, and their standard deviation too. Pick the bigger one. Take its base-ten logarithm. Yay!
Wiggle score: 0.33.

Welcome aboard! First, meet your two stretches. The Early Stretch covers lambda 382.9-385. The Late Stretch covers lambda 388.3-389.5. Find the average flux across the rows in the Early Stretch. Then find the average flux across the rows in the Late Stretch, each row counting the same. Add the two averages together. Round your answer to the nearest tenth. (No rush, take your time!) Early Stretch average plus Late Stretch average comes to 19.7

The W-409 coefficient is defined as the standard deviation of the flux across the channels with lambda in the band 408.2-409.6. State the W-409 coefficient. 0.7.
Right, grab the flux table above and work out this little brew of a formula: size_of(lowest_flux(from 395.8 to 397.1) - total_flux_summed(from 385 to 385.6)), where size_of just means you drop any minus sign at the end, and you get 18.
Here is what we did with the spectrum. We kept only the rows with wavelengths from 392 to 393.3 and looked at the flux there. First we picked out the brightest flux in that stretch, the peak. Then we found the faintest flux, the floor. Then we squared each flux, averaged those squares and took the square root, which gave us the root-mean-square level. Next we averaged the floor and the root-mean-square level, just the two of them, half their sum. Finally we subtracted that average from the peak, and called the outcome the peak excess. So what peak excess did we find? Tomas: 1.6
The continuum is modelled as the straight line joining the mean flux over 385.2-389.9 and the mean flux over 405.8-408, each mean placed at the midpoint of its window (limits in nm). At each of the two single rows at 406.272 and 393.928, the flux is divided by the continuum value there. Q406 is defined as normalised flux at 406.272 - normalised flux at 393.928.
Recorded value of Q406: 0.13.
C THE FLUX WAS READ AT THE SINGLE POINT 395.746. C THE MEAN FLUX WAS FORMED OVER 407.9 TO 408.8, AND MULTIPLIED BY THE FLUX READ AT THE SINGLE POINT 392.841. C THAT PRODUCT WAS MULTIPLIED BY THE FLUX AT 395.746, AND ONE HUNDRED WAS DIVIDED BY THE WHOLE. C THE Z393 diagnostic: 0.080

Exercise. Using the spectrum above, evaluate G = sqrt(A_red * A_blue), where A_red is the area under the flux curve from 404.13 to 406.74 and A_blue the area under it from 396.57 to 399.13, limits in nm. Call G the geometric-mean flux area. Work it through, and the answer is 25.8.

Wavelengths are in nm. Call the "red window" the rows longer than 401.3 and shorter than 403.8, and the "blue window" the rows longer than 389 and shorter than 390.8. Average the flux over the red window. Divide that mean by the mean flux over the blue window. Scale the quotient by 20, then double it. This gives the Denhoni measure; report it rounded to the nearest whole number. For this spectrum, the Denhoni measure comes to 39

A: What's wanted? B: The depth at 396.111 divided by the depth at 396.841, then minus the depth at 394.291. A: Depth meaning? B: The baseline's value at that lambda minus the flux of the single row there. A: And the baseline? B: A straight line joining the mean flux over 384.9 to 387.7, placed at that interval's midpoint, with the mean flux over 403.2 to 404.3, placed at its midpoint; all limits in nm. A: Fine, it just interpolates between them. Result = -2.0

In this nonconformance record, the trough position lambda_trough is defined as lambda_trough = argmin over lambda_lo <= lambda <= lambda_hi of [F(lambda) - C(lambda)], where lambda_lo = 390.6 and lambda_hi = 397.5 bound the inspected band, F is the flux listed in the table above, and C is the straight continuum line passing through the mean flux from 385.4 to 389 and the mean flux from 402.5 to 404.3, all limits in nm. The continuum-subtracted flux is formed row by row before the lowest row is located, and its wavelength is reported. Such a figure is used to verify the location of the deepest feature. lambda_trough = 393.928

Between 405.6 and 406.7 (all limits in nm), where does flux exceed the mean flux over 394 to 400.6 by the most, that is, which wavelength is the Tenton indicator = 405.898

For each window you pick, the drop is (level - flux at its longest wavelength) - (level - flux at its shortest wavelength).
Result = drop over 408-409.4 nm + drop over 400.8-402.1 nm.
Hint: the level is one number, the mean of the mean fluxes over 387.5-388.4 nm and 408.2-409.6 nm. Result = 1.6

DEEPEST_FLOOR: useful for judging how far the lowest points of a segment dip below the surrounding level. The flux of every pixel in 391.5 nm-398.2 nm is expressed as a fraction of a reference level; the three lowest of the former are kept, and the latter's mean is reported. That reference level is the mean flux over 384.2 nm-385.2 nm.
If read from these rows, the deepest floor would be 0.82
